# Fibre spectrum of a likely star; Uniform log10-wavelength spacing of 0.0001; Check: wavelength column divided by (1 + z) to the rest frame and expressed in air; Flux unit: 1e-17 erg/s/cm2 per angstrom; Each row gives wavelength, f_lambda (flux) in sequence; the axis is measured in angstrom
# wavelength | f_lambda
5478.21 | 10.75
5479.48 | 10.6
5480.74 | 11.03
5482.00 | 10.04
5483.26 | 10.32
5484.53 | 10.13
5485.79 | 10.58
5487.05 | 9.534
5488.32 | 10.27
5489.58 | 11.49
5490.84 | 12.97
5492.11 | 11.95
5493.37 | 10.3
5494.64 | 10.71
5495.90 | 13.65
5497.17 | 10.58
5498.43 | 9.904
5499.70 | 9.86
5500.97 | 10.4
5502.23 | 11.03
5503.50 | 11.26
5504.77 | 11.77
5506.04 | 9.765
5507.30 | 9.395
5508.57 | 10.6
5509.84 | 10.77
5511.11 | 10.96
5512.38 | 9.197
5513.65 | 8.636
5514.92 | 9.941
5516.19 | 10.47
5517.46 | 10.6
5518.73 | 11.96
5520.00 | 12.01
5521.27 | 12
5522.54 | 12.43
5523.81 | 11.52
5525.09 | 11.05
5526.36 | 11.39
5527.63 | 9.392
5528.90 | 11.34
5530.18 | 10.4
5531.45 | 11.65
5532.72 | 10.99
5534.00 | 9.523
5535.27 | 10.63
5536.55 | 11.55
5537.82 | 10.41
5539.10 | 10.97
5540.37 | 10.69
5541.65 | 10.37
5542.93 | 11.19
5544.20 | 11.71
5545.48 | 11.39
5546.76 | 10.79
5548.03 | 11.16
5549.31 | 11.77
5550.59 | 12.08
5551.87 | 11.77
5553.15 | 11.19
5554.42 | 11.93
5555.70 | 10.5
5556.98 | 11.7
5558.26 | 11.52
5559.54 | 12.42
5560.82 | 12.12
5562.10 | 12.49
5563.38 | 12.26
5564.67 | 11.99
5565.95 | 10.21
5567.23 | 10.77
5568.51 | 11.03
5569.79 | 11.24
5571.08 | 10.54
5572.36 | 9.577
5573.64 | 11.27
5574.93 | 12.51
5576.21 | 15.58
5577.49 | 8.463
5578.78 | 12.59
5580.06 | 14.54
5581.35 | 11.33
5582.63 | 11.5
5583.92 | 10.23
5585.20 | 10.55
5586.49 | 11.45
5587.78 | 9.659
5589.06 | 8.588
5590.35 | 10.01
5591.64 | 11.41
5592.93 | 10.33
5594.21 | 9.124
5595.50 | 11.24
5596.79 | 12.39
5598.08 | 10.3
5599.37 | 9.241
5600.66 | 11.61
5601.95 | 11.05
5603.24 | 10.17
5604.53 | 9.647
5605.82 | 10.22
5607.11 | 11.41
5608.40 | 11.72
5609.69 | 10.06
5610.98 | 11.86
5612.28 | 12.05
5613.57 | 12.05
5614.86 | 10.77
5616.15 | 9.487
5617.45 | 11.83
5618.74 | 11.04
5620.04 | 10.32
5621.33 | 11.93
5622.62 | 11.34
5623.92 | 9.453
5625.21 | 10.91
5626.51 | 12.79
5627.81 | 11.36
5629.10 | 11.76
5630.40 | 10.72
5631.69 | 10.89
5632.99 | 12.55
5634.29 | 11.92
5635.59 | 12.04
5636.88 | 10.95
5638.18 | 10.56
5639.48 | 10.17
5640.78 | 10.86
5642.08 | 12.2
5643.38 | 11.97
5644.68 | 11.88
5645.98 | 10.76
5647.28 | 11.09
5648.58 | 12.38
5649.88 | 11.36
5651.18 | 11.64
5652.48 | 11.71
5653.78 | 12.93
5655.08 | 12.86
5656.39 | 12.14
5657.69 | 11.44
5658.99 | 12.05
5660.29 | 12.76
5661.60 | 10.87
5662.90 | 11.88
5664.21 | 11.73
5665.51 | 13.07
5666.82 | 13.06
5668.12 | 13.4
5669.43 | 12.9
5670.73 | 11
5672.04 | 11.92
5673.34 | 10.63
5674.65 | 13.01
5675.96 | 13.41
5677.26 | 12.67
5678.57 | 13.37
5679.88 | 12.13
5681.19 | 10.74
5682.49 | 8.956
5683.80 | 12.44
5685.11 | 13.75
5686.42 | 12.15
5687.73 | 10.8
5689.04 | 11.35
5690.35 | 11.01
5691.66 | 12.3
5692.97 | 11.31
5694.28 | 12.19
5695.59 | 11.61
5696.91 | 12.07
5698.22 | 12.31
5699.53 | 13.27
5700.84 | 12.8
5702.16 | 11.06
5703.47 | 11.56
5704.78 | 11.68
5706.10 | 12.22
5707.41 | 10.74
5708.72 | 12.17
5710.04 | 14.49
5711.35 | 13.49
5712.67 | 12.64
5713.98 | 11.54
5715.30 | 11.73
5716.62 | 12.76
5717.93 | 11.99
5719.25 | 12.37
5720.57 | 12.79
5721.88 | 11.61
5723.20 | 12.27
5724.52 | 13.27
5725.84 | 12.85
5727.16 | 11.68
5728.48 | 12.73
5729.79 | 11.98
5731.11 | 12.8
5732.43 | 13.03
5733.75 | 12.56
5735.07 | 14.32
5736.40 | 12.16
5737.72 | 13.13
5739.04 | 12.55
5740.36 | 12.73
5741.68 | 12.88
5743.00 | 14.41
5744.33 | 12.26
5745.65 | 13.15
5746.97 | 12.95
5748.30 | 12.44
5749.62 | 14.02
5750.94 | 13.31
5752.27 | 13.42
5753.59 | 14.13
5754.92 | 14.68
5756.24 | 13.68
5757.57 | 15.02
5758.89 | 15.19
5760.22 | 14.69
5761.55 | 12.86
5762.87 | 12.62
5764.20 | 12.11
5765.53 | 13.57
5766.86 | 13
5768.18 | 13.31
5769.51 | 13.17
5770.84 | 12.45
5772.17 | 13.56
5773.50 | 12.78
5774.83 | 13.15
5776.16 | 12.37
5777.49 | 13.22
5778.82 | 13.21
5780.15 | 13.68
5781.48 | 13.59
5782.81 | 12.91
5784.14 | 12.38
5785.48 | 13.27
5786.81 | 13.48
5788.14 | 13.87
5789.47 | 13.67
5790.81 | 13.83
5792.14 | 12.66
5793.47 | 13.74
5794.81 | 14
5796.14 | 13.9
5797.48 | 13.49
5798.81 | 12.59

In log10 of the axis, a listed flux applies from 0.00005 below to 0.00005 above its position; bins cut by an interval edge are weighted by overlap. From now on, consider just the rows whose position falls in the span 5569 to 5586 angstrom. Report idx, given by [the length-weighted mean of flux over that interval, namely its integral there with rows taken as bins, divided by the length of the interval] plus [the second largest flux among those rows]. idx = 26.1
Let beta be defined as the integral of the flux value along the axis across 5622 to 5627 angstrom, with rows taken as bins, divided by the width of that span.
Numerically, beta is 11.1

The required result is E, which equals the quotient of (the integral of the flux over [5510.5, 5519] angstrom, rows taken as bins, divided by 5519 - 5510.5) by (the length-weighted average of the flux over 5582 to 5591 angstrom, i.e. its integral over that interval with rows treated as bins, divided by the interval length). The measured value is 0.99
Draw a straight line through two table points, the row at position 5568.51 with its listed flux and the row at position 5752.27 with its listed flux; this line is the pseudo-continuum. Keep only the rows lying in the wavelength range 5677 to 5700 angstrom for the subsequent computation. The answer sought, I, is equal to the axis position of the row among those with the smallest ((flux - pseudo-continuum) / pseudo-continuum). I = 5682.49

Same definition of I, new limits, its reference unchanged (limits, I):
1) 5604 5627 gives 5623.92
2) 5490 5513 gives 5512.38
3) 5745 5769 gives 5764.20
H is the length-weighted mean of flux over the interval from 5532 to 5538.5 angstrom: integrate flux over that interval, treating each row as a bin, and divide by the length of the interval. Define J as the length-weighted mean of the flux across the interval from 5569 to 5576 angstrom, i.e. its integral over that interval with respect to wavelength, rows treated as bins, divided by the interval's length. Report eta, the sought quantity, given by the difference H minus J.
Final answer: -0.7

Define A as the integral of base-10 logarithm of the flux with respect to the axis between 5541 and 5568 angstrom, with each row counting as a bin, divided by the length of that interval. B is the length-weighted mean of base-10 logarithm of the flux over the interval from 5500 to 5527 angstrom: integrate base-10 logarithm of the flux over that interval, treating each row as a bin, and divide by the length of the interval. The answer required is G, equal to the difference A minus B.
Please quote 0.028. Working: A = 1.06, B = 1.03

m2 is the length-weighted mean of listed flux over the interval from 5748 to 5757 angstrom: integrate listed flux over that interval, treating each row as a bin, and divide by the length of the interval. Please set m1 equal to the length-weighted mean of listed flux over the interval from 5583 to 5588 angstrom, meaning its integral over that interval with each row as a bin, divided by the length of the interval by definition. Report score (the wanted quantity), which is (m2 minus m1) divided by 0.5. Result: 6.3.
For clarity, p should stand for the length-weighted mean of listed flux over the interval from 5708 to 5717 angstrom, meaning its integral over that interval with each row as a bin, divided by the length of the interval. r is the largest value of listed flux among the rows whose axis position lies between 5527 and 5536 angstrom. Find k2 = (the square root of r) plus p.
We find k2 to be 16.1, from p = 12.7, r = 11.65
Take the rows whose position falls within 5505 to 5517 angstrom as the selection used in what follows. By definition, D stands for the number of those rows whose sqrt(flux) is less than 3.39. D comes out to 9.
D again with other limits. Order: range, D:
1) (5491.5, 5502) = 6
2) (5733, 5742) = 0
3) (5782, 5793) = 0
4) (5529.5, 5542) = 8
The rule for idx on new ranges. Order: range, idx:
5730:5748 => 27.3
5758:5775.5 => 28.0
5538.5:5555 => 23.2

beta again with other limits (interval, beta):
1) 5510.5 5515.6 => 9.7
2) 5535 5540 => 10.9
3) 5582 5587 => 10.9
